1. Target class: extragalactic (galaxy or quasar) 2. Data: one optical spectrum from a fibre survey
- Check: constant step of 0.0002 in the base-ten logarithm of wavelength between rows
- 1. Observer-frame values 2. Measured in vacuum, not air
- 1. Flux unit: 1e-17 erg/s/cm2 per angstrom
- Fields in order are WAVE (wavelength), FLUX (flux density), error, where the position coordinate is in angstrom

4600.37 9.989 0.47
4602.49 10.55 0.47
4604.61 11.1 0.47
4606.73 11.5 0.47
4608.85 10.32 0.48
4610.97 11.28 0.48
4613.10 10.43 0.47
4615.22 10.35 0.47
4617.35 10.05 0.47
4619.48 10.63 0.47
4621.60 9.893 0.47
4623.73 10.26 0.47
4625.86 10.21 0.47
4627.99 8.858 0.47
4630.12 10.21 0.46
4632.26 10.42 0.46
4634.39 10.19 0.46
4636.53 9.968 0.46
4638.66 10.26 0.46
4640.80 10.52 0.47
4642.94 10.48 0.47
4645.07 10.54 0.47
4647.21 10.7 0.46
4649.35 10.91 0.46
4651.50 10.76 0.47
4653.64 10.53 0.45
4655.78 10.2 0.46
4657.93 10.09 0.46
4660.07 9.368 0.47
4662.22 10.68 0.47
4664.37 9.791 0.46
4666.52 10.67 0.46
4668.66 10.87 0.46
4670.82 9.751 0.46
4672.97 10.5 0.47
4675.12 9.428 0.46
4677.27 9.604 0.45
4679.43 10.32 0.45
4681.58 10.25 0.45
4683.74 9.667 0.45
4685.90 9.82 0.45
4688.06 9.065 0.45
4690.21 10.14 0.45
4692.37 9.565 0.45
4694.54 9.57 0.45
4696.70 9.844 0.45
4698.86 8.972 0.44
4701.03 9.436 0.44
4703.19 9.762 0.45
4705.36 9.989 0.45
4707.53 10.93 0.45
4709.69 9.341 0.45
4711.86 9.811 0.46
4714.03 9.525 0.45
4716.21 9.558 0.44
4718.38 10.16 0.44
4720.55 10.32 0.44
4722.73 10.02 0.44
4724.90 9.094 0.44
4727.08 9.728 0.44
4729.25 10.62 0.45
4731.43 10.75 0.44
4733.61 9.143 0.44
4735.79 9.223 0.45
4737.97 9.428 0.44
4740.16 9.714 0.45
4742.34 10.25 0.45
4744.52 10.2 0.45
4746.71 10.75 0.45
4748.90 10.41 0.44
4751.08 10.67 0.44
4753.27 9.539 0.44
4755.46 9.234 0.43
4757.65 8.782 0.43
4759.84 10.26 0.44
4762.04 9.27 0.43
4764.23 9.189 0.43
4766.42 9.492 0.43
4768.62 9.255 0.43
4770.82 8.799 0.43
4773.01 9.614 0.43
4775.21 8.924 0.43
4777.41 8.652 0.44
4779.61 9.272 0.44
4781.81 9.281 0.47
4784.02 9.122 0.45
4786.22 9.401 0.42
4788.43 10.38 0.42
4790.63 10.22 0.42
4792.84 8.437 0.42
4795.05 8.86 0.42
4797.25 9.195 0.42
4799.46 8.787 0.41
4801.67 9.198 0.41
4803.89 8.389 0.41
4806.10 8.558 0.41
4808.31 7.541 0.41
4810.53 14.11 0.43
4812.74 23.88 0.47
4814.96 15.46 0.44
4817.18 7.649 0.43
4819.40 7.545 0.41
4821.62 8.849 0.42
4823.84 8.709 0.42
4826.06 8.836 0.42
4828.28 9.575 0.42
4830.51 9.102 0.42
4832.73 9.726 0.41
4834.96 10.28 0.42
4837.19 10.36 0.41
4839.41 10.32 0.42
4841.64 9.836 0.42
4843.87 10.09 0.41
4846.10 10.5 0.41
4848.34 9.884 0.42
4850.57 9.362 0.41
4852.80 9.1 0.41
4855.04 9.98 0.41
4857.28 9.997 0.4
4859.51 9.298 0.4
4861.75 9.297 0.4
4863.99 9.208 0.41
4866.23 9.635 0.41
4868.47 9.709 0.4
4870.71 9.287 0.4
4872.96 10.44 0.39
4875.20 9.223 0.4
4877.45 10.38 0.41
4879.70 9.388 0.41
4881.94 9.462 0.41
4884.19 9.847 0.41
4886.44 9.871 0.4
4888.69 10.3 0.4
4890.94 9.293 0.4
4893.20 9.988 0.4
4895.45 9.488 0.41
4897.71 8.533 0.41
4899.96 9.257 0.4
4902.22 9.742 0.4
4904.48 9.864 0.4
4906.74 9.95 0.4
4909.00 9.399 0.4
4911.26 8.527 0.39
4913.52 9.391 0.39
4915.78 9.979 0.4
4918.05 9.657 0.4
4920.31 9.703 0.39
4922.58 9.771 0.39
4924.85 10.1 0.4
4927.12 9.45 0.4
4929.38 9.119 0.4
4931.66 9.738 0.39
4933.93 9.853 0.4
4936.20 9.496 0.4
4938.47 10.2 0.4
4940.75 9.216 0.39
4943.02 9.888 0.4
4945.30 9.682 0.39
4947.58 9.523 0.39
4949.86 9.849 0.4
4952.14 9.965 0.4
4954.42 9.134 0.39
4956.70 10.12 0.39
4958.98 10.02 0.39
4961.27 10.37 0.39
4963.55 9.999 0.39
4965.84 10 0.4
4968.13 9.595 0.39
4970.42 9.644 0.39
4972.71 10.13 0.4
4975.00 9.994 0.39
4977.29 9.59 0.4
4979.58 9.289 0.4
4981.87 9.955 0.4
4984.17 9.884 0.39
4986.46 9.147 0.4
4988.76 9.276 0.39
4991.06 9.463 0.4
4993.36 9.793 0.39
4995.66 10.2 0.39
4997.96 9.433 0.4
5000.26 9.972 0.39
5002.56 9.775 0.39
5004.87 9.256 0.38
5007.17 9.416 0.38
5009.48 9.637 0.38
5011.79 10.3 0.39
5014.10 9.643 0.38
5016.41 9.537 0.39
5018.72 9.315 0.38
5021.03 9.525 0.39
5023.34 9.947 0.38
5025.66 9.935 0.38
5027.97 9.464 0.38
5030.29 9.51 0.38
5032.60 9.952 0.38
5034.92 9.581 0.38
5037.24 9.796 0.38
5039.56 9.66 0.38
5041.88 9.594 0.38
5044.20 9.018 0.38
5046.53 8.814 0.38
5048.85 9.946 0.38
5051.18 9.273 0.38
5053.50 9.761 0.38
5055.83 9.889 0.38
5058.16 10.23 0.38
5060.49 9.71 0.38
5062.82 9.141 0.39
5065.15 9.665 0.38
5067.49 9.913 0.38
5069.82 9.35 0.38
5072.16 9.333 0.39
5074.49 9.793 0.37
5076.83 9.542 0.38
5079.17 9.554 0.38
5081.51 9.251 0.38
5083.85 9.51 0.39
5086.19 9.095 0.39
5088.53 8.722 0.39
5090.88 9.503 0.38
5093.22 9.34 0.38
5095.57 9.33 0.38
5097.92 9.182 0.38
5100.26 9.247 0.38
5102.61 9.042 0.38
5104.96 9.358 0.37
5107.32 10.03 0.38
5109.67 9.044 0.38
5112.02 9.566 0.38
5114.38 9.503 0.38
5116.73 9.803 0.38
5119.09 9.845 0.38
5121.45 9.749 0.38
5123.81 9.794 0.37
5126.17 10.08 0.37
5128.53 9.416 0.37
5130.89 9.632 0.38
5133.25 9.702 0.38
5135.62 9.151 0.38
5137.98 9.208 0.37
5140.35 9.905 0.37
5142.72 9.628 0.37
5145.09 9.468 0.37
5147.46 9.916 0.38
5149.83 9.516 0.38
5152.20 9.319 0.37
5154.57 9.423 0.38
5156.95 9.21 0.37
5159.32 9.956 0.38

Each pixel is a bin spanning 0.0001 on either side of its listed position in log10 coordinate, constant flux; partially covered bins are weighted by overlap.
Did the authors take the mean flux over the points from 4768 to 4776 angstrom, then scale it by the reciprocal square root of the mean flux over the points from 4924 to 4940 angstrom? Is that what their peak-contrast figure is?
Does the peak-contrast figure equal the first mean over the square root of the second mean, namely 2.94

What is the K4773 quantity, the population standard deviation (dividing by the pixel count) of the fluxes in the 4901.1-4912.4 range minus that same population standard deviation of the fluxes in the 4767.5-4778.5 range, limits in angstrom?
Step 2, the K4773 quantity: 0.17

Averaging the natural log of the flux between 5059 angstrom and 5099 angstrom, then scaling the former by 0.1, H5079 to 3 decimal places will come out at 0.224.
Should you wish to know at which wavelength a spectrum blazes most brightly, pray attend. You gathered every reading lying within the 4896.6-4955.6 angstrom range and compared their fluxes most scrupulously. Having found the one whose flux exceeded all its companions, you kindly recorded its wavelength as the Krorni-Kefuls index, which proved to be 4938.47 angstrom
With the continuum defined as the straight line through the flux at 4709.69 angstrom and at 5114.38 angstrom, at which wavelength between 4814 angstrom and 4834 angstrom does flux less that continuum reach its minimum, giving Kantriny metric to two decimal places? 4819.40 angstrom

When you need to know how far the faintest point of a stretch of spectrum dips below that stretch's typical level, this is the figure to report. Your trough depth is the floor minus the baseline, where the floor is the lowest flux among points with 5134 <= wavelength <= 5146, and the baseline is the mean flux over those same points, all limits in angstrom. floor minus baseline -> -0.32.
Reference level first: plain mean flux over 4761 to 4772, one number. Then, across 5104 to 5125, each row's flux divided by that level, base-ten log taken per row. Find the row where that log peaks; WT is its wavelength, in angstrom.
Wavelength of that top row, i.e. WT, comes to 5107.32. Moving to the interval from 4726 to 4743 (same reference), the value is 4731.43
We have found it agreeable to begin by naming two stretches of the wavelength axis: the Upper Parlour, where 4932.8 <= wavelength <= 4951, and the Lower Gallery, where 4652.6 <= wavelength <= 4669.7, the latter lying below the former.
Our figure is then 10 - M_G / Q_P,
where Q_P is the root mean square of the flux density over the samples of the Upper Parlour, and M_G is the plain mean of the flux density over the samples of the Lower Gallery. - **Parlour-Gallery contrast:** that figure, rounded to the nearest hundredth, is 8.94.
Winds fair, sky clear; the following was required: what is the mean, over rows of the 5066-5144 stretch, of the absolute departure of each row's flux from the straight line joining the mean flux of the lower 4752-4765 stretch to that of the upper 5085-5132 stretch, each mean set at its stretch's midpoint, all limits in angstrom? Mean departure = 0.26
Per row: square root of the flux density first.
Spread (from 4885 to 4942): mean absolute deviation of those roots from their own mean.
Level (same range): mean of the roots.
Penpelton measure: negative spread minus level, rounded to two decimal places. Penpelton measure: -3.15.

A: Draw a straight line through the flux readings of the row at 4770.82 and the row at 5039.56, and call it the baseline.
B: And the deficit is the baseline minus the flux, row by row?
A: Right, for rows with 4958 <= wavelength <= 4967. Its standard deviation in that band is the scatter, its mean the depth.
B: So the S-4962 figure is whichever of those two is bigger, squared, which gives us 0.03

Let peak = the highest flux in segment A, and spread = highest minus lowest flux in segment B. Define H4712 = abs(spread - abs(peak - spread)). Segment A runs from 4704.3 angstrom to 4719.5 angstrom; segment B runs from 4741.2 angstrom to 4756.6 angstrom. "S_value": 7.9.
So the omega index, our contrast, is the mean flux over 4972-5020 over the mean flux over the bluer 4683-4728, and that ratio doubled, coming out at 1.99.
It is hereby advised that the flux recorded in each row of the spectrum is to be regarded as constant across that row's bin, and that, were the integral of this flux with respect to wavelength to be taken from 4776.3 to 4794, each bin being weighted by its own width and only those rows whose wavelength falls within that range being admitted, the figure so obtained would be 165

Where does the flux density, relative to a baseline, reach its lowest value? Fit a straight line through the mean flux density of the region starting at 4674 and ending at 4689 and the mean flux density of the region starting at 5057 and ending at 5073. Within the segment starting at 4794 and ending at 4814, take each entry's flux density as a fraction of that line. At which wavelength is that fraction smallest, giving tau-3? 4808.31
